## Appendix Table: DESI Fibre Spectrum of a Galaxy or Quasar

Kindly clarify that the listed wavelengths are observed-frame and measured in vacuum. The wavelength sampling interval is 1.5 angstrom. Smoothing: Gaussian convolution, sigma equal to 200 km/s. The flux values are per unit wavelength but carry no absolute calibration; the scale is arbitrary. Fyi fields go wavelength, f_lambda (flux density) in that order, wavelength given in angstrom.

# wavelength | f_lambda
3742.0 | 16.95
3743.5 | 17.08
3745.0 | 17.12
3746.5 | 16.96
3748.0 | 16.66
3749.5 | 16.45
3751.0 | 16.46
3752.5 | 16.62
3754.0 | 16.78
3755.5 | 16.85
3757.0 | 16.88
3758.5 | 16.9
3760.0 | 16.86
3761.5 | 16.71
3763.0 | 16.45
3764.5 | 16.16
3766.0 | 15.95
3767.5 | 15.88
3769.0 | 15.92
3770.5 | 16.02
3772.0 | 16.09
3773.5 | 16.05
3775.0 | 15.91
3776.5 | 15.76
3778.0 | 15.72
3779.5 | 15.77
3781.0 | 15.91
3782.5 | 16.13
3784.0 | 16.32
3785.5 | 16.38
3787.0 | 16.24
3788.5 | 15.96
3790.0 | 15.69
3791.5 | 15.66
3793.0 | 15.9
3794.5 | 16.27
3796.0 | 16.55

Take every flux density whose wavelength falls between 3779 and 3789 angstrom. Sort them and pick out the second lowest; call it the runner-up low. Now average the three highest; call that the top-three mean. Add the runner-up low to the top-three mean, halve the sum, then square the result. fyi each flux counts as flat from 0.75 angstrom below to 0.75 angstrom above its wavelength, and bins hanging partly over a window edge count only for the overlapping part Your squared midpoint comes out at 260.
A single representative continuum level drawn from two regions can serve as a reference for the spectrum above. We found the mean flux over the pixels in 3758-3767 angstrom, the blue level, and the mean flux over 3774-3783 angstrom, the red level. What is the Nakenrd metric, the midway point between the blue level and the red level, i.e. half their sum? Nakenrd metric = 16.2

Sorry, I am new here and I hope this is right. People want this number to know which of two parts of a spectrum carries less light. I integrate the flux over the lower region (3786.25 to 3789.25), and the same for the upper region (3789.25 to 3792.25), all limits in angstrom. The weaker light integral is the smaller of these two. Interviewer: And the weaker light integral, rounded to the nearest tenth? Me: 47.0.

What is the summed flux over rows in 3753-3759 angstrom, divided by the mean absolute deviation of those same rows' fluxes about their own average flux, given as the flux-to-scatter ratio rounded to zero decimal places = 1798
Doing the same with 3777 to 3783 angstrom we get 462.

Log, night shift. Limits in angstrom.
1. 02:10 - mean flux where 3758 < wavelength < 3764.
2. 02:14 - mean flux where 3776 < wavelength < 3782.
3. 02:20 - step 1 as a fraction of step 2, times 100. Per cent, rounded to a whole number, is 106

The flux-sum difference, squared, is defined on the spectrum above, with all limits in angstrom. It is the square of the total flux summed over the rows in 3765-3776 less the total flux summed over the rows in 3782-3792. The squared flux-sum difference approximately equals 0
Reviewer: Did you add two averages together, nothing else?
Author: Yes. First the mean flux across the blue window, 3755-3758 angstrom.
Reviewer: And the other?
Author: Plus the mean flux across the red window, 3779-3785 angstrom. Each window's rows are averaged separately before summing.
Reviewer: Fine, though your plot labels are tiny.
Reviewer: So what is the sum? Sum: 32.9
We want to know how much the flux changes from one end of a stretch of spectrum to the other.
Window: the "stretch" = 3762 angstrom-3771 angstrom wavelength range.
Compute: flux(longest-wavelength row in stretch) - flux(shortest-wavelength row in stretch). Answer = -0.43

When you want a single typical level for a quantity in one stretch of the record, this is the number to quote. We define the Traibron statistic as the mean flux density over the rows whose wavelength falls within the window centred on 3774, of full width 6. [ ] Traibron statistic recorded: 16.0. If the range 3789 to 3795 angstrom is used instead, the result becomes 15.9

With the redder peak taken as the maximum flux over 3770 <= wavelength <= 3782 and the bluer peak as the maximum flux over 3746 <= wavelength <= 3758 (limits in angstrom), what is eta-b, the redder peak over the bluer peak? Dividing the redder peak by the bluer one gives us 0.95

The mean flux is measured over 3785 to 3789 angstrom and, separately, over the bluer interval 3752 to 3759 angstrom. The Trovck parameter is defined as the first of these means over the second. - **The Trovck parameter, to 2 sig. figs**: 0.96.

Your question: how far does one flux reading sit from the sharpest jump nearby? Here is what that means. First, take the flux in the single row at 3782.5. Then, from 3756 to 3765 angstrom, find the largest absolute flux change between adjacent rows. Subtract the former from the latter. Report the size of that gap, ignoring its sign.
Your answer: 15.8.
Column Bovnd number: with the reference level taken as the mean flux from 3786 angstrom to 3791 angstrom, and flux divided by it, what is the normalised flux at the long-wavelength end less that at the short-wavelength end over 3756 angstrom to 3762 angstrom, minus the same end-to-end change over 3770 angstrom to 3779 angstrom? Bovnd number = 0.01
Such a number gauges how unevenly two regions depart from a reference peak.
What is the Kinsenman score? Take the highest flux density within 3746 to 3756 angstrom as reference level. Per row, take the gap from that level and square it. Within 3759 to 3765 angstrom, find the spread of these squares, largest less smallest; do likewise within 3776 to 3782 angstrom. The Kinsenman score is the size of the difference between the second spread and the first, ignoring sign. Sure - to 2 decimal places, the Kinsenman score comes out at 0.19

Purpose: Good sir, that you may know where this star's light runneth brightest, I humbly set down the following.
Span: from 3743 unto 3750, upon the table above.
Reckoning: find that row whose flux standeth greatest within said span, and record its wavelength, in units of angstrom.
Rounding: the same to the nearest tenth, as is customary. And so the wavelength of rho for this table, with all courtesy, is 3745.0 angstrom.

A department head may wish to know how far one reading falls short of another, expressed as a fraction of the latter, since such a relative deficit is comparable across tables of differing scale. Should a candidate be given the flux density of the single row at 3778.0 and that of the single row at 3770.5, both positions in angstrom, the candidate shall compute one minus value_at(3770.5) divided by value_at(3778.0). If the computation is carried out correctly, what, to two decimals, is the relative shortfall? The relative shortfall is -0.02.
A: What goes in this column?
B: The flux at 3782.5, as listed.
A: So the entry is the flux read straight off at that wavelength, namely 16.13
